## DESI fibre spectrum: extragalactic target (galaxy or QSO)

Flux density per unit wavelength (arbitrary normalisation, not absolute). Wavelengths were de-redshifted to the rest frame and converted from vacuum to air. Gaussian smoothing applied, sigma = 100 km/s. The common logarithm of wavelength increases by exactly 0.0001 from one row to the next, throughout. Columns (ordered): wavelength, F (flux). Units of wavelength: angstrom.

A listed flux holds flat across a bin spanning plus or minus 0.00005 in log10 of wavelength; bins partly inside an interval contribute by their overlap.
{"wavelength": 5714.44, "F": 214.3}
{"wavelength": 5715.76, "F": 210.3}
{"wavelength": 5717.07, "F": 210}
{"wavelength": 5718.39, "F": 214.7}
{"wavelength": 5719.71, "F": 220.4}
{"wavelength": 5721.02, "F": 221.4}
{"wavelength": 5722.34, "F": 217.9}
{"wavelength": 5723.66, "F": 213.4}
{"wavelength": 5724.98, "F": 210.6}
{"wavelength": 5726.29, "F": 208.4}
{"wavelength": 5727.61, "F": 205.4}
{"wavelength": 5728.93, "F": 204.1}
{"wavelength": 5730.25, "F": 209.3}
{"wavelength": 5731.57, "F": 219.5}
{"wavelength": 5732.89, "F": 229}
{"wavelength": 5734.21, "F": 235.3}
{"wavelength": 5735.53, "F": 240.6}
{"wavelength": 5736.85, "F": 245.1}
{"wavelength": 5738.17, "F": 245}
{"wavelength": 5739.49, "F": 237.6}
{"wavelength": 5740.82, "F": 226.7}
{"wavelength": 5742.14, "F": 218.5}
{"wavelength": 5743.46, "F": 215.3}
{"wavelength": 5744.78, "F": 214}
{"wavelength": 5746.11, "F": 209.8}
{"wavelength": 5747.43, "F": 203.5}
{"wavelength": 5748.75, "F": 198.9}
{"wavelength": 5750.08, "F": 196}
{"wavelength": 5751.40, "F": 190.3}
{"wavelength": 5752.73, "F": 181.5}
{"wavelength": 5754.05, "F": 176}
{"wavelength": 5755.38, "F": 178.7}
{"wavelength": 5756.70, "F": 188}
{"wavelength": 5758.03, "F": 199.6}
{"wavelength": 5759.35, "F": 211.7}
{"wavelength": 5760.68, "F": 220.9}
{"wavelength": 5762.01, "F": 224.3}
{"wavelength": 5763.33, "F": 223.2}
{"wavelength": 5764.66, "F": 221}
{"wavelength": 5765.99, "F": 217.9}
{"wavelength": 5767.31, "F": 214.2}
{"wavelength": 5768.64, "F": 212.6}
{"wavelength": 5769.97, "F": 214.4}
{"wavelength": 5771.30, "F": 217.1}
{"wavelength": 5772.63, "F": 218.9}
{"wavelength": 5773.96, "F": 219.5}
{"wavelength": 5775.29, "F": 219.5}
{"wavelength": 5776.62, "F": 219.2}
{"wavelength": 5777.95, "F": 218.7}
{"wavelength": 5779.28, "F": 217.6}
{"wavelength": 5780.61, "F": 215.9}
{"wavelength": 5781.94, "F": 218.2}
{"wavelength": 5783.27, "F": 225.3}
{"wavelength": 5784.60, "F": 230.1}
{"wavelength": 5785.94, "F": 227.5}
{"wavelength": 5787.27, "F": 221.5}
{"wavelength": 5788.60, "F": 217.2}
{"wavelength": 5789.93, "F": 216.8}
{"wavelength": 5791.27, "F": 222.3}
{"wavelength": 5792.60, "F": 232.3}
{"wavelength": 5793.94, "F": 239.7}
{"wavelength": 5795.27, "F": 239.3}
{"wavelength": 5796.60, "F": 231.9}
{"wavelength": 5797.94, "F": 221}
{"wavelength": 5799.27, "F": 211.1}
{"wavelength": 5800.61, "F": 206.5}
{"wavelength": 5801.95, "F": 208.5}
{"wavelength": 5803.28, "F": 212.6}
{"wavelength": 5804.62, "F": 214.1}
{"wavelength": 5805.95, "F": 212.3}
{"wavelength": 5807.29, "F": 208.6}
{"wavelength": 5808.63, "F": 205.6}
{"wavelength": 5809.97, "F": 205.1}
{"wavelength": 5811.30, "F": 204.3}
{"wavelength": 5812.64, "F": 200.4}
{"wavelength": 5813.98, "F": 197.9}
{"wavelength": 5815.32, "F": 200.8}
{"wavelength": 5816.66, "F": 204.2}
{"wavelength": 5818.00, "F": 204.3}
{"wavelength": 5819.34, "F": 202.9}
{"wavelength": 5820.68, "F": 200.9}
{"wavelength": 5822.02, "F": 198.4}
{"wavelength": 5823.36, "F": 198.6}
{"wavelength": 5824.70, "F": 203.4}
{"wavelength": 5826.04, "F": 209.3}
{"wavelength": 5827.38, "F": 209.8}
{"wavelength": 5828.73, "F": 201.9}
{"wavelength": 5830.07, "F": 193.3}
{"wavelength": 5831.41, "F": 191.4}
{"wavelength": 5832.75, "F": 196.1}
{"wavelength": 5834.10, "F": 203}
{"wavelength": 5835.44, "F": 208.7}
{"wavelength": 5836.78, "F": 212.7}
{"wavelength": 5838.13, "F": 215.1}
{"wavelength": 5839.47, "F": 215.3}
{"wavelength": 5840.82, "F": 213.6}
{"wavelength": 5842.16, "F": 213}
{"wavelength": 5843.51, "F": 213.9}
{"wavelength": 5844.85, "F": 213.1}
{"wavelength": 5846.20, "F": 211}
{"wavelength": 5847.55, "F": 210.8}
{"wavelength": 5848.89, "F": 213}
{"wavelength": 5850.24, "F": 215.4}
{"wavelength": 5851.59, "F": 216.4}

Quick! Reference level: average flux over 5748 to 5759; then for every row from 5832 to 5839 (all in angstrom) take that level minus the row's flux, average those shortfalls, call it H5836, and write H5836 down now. -18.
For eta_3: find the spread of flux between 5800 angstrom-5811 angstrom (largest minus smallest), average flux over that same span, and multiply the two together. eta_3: 1882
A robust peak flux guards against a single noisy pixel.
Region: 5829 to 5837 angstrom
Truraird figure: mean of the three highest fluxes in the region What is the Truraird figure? 208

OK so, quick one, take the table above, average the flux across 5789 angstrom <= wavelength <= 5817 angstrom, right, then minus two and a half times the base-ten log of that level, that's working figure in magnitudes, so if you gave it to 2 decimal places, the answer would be -5.83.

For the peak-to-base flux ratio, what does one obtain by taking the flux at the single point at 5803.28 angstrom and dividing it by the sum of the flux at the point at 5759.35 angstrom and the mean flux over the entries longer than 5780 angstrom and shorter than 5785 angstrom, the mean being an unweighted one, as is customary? 0.490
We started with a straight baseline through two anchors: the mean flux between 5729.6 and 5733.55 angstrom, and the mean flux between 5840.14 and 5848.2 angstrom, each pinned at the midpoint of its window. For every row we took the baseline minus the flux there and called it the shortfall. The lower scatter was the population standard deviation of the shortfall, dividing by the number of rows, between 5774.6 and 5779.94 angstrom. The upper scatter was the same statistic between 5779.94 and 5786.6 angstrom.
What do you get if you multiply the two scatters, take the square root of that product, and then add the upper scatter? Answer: 7.4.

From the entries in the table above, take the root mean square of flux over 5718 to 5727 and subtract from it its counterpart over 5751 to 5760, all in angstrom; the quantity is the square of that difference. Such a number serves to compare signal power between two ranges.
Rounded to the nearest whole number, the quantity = 652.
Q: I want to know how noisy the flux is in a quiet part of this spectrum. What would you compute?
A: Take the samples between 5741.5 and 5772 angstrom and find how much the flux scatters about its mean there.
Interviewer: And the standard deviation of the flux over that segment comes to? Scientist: 15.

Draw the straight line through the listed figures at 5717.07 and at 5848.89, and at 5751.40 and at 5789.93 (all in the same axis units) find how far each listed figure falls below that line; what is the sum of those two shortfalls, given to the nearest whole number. 15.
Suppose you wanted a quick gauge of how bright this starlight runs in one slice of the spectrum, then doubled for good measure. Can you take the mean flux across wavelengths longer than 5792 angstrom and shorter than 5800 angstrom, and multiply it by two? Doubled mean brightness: 458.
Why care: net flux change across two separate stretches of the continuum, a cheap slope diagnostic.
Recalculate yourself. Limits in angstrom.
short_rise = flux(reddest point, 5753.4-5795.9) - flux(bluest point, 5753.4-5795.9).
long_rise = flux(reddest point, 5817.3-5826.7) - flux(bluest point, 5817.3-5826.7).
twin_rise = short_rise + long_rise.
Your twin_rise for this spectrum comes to 68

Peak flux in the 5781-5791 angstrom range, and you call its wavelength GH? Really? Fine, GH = 5784.60 angstrom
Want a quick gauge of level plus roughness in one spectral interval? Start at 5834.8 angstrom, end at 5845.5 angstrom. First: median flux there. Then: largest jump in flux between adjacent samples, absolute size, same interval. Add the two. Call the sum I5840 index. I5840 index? 217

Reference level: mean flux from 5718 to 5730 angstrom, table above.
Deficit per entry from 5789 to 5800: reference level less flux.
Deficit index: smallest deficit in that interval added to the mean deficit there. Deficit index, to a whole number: -41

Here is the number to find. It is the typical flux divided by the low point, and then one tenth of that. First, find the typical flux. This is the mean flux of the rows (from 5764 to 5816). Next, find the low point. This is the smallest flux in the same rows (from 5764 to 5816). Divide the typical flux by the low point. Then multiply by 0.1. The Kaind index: 0.110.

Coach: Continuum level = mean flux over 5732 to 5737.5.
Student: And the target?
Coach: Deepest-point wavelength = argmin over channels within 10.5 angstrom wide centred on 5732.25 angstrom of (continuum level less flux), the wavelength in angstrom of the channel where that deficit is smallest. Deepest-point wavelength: 5736.85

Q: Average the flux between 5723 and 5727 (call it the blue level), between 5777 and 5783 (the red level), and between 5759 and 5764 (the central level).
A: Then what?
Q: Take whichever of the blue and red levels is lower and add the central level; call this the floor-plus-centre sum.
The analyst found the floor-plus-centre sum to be 431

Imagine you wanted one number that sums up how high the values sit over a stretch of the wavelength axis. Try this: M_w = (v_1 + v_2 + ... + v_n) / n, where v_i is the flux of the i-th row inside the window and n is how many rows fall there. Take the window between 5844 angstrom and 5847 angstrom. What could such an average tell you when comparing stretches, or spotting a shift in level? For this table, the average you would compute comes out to 212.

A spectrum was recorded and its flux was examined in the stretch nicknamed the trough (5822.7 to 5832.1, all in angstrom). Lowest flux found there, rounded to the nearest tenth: 191.4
